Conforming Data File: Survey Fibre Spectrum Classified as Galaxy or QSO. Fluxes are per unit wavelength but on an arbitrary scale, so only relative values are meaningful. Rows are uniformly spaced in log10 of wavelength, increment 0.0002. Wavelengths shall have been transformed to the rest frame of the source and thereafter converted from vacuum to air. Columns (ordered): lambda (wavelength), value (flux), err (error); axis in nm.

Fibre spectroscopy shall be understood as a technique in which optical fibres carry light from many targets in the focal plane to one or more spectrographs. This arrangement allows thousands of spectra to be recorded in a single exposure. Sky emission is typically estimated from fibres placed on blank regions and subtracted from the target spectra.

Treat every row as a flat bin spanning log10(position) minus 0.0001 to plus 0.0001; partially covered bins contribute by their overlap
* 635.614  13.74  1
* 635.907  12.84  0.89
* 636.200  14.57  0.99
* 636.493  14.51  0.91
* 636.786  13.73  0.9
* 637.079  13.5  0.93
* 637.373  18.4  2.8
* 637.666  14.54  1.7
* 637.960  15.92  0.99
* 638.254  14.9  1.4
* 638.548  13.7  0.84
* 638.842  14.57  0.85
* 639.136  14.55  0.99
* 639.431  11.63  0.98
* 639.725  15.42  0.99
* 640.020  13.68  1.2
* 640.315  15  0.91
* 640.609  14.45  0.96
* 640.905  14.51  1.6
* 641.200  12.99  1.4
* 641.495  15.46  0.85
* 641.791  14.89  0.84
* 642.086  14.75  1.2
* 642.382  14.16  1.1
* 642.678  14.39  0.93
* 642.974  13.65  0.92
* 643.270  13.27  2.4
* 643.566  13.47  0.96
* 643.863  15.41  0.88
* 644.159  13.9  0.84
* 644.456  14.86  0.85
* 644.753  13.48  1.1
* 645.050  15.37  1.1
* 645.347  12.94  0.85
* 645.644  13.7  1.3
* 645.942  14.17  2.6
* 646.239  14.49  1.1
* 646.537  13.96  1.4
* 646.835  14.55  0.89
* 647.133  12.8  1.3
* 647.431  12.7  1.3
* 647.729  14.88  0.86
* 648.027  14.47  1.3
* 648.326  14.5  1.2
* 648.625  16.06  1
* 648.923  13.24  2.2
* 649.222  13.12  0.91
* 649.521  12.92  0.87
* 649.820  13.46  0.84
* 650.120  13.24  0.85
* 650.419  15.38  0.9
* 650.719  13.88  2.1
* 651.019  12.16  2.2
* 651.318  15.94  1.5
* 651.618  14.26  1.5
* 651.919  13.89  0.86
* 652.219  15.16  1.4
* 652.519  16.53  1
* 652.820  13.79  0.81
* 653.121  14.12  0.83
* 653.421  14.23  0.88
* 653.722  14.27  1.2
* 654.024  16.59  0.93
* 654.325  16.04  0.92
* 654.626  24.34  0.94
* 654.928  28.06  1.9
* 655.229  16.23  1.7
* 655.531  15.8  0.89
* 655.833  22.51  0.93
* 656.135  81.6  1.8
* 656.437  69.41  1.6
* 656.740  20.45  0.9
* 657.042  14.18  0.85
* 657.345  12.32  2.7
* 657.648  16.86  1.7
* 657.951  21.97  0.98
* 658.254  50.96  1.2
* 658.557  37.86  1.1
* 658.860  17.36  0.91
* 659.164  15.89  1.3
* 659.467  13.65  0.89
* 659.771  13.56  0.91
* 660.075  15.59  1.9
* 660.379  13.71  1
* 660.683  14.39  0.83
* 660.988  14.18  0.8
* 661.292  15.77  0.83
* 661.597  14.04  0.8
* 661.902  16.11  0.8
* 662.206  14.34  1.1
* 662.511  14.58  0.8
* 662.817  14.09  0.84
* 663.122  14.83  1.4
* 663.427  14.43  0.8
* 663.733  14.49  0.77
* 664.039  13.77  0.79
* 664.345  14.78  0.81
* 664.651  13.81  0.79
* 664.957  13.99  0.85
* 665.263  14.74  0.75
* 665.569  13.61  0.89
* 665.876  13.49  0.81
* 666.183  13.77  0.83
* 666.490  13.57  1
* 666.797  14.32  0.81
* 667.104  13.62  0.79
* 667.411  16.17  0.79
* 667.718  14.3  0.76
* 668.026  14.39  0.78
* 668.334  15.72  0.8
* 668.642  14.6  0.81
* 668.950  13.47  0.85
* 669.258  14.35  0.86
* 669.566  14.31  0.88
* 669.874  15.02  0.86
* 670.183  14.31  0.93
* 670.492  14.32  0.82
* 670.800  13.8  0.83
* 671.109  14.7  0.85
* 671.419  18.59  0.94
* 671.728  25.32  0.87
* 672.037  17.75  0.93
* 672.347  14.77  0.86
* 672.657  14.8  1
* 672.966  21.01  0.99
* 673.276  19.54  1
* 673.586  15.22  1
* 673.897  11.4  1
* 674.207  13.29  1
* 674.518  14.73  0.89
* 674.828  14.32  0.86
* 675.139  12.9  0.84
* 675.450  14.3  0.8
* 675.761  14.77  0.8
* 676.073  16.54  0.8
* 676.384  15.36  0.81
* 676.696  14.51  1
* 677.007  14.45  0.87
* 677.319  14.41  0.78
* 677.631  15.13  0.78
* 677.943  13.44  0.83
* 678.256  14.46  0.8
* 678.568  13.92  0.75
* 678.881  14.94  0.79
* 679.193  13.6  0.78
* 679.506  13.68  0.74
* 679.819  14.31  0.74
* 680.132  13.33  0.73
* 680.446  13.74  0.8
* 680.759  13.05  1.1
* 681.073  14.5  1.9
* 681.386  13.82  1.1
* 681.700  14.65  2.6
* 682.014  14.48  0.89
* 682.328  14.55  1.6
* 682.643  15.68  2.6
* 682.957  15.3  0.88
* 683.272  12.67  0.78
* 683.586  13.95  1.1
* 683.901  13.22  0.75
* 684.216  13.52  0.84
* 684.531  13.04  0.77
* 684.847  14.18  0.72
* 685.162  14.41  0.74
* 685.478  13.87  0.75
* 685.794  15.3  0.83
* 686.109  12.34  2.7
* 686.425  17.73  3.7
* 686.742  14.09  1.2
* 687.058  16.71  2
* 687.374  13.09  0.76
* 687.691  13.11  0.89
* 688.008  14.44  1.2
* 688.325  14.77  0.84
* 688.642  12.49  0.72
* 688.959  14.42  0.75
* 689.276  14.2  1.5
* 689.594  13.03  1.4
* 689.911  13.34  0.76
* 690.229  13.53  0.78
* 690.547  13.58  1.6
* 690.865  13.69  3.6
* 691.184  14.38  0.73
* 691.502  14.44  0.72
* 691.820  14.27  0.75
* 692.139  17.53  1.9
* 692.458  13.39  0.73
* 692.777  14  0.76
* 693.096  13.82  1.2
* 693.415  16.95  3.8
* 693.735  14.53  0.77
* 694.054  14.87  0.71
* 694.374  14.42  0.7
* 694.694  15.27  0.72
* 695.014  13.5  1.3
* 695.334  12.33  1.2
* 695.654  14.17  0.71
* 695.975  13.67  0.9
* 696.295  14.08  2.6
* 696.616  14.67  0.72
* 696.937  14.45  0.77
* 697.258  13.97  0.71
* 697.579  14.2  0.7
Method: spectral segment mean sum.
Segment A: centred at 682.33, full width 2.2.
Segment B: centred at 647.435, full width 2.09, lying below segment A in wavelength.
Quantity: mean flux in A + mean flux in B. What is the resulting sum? 28.4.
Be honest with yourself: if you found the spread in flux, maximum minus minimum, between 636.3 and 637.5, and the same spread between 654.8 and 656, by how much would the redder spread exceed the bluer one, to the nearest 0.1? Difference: 7.4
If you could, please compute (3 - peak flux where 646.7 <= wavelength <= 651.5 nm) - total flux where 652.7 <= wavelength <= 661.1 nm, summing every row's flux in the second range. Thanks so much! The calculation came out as -653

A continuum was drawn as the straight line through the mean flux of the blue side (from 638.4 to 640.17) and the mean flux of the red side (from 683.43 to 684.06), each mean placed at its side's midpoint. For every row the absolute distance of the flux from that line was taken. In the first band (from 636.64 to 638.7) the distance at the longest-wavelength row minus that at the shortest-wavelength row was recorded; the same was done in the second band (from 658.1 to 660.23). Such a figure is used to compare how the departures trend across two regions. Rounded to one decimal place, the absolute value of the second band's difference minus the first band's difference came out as 35.4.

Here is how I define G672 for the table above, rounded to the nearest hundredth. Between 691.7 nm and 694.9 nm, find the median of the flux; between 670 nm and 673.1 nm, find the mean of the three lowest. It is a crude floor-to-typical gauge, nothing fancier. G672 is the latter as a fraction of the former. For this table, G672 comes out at 0.98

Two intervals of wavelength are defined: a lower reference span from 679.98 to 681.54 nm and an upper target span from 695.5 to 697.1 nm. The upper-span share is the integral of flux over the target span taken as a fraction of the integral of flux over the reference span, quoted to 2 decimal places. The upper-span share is 1.06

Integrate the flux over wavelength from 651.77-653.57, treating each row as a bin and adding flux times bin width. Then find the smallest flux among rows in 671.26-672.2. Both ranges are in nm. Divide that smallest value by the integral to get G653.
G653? 0.67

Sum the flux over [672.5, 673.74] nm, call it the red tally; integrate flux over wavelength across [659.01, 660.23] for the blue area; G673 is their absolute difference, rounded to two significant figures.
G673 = 53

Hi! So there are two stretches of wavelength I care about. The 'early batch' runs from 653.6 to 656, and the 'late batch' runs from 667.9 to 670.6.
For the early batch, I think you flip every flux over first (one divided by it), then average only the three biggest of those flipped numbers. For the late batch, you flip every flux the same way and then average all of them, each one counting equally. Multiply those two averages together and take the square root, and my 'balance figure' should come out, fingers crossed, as 0.0671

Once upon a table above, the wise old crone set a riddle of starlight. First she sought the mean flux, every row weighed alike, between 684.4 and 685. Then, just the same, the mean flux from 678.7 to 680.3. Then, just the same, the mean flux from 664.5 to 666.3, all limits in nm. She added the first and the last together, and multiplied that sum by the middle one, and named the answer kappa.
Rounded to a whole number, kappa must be 384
